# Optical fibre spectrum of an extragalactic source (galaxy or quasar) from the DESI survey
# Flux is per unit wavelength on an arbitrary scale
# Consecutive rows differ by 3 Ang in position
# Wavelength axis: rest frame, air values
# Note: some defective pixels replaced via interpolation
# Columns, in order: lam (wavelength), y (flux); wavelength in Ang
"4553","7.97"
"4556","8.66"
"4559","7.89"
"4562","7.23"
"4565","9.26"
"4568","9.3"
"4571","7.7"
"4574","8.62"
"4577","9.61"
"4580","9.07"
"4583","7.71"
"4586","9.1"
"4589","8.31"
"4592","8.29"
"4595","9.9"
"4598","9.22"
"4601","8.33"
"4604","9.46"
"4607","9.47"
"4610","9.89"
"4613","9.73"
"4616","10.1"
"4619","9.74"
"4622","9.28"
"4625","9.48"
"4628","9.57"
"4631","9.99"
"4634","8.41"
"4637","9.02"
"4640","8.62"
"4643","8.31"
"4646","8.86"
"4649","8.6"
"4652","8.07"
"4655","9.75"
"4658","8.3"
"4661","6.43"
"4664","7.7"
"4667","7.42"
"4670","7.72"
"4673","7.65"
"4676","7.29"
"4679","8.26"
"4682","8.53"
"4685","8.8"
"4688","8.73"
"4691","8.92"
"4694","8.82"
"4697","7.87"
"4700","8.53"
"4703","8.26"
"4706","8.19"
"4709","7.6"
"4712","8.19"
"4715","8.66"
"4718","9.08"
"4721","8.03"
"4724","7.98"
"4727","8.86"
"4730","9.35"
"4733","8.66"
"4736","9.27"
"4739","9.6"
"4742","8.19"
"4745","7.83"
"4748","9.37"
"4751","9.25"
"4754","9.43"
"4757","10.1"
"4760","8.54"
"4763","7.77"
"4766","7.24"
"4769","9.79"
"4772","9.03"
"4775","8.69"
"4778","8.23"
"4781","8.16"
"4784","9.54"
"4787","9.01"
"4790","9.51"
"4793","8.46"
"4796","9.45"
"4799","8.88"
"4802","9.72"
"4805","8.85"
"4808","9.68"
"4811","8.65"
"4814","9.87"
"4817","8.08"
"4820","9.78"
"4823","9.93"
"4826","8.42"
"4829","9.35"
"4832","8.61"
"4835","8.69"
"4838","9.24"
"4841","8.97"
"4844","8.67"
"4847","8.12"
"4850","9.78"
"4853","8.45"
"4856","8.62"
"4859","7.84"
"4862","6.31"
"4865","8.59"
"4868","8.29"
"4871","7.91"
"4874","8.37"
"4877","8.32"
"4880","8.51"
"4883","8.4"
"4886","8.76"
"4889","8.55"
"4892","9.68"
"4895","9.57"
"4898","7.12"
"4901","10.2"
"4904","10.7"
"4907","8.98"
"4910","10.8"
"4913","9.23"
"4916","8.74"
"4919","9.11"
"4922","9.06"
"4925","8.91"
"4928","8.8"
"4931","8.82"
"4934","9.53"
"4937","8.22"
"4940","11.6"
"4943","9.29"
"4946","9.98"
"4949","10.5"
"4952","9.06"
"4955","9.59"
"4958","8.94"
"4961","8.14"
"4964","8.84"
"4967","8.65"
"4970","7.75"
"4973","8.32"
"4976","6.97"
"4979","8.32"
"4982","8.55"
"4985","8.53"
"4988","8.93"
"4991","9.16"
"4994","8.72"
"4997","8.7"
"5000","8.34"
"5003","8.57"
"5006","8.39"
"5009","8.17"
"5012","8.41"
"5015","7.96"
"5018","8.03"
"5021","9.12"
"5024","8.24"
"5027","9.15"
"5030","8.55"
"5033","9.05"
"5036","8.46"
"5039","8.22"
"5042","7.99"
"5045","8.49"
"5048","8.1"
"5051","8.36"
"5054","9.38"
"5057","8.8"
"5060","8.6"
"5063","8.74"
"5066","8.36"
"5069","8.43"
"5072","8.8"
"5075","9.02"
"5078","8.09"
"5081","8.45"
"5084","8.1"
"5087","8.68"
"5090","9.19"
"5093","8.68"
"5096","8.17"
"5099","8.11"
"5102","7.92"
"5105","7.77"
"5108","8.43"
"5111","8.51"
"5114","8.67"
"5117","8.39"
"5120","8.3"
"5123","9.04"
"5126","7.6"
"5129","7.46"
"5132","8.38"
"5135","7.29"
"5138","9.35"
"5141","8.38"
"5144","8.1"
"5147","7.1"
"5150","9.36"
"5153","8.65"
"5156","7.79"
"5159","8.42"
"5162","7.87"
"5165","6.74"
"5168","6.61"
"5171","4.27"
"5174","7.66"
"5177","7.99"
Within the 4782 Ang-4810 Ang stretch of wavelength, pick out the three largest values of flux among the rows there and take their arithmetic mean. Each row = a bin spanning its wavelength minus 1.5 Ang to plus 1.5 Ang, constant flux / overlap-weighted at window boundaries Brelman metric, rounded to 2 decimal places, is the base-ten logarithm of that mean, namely 0.98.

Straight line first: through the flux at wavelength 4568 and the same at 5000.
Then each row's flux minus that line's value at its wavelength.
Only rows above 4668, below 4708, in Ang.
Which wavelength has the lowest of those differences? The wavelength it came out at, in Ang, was 4676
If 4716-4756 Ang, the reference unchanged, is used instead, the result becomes 4745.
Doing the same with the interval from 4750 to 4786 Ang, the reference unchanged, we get 4766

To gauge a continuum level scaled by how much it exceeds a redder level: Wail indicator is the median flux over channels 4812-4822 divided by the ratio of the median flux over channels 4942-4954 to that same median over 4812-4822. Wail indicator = 9.93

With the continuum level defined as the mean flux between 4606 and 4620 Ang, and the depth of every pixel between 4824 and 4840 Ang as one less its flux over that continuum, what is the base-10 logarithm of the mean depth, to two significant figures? -1.0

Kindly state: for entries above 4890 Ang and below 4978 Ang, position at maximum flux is 4940 Ang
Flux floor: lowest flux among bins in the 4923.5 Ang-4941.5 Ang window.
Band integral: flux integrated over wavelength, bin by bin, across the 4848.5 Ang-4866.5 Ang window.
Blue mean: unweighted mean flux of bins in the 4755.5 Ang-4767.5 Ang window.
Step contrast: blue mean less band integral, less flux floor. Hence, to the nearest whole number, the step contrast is -149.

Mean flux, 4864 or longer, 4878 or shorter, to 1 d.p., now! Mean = 8.3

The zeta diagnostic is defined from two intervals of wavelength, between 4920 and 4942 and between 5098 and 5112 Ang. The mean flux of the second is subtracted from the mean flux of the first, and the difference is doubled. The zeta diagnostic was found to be 2.3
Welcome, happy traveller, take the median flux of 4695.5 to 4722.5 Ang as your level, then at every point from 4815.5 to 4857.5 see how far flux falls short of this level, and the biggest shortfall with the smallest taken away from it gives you 1.85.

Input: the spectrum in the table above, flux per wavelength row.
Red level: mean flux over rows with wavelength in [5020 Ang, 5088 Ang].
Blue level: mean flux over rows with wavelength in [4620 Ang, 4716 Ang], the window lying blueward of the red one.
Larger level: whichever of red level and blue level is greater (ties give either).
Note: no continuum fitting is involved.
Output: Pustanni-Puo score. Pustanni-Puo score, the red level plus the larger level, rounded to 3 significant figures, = 17.1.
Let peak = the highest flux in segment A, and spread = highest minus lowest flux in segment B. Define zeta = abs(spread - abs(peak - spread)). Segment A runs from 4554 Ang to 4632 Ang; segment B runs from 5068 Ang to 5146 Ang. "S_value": 6.0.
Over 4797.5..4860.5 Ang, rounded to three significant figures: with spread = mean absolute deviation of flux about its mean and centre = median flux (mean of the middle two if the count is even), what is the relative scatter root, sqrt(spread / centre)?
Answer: 0.247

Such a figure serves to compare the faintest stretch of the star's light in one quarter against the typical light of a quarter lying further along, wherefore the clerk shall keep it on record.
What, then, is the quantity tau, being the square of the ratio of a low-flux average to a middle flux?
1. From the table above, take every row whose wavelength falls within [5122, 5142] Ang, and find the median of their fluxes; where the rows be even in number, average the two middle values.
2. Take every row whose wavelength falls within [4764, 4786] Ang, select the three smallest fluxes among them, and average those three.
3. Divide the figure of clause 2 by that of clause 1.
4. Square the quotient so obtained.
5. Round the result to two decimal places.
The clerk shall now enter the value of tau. 0.88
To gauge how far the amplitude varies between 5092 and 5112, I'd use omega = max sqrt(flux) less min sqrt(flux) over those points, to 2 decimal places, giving 0.16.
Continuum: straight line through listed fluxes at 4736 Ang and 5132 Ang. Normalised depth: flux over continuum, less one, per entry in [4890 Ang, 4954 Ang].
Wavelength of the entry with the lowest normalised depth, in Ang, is 4898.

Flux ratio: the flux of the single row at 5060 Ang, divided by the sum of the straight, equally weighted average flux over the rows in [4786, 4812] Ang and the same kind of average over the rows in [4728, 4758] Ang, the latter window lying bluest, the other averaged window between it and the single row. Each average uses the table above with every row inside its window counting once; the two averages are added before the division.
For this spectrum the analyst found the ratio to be 0.472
